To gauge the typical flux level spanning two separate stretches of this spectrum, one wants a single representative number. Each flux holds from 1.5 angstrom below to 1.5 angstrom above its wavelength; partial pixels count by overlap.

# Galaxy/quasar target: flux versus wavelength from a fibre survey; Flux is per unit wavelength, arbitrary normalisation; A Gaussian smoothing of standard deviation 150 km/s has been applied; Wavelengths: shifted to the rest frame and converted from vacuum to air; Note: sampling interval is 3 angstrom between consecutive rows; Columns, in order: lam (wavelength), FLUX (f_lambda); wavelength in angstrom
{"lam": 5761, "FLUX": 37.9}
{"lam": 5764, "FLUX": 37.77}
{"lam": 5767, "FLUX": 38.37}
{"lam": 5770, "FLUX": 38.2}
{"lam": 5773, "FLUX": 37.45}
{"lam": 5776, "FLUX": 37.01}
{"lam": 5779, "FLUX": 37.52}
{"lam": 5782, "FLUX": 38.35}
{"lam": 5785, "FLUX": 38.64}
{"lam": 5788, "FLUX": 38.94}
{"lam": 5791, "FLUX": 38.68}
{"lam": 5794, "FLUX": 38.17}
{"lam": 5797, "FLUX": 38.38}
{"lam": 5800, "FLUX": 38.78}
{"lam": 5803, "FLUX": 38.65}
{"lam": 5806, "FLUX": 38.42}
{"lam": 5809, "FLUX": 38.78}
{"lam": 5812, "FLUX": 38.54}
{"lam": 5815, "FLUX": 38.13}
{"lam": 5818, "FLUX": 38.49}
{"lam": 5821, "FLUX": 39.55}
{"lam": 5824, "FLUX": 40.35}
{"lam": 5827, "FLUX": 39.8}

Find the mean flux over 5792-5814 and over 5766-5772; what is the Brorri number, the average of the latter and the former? 38.4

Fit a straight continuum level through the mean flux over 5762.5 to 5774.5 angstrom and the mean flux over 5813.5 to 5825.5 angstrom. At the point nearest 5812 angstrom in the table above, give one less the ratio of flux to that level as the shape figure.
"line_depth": 0.011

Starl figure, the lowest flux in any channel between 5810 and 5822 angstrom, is 38.13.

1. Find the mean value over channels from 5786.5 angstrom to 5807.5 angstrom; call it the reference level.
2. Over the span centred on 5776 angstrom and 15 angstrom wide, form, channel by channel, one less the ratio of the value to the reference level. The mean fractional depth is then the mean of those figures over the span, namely 0.023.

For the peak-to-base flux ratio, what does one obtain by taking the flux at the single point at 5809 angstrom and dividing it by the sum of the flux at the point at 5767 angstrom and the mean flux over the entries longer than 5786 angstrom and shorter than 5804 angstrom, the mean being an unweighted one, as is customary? 0.504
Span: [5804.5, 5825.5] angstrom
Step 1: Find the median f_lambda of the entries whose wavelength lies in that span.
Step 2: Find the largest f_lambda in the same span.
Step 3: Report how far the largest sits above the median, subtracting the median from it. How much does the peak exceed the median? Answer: 1.8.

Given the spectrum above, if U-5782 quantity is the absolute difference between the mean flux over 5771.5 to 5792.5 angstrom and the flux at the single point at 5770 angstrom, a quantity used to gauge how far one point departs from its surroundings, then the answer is 0.1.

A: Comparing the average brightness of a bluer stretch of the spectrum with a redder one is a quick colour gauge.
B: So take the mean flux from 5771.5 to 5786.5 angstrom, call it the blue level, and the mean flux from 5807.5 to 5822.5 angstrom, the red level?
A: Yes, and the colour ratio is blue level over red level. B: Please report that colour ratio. 0.977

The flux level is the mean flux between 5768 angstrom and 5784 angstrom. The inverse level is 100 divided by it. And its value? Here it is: 2.65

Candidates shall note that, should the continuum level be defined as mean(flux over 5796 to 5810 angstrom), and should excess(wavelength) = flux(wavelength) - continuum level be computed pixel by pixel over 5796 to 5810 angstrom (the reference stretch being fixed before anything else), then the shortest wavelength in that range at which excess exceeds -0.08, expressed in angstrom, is 5800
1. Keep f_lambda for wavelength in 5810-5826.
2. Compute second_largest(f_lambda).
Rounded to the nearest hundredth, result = 39.55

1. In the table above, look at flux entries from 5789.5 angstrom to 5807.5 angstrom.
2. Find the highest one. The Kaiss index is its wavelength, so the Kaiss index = 5800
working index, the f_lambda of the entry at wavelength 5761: 37.9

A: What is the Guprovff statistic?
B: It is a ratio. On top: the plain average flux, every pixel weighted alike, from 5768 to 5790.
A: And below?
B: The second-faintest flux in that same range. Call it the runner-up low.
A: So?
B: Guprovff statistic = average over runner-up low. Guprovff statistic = 1.02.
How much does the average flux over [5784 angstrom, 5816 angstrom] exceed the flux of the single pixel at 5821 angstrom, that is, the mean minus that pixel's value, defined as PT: -0.99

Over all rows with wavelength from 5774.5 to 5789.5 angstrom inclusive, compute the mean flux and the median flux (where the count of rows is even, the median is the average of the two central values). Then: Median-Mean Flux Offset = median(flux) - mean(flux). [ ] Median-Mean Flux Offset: 0.26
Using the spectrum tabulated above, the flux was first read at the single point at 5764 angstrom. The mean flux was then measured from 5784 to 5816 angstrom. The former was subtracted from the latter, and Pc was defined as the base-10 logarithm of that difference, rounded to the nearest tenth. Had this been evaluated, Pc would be -0.1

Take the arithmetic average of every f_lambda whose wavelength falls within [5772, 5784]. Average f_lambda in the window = 37.6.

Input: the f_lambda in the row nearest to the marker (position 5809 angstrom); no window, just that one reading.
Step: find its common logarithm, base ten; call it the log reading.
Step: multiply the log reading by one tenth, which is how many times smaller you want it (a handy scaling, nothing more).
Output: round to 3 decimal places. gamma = 0.159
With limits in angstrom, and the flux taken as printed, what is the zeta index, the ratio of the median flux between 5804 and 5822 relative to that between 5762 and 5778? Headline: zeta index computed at 1.02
